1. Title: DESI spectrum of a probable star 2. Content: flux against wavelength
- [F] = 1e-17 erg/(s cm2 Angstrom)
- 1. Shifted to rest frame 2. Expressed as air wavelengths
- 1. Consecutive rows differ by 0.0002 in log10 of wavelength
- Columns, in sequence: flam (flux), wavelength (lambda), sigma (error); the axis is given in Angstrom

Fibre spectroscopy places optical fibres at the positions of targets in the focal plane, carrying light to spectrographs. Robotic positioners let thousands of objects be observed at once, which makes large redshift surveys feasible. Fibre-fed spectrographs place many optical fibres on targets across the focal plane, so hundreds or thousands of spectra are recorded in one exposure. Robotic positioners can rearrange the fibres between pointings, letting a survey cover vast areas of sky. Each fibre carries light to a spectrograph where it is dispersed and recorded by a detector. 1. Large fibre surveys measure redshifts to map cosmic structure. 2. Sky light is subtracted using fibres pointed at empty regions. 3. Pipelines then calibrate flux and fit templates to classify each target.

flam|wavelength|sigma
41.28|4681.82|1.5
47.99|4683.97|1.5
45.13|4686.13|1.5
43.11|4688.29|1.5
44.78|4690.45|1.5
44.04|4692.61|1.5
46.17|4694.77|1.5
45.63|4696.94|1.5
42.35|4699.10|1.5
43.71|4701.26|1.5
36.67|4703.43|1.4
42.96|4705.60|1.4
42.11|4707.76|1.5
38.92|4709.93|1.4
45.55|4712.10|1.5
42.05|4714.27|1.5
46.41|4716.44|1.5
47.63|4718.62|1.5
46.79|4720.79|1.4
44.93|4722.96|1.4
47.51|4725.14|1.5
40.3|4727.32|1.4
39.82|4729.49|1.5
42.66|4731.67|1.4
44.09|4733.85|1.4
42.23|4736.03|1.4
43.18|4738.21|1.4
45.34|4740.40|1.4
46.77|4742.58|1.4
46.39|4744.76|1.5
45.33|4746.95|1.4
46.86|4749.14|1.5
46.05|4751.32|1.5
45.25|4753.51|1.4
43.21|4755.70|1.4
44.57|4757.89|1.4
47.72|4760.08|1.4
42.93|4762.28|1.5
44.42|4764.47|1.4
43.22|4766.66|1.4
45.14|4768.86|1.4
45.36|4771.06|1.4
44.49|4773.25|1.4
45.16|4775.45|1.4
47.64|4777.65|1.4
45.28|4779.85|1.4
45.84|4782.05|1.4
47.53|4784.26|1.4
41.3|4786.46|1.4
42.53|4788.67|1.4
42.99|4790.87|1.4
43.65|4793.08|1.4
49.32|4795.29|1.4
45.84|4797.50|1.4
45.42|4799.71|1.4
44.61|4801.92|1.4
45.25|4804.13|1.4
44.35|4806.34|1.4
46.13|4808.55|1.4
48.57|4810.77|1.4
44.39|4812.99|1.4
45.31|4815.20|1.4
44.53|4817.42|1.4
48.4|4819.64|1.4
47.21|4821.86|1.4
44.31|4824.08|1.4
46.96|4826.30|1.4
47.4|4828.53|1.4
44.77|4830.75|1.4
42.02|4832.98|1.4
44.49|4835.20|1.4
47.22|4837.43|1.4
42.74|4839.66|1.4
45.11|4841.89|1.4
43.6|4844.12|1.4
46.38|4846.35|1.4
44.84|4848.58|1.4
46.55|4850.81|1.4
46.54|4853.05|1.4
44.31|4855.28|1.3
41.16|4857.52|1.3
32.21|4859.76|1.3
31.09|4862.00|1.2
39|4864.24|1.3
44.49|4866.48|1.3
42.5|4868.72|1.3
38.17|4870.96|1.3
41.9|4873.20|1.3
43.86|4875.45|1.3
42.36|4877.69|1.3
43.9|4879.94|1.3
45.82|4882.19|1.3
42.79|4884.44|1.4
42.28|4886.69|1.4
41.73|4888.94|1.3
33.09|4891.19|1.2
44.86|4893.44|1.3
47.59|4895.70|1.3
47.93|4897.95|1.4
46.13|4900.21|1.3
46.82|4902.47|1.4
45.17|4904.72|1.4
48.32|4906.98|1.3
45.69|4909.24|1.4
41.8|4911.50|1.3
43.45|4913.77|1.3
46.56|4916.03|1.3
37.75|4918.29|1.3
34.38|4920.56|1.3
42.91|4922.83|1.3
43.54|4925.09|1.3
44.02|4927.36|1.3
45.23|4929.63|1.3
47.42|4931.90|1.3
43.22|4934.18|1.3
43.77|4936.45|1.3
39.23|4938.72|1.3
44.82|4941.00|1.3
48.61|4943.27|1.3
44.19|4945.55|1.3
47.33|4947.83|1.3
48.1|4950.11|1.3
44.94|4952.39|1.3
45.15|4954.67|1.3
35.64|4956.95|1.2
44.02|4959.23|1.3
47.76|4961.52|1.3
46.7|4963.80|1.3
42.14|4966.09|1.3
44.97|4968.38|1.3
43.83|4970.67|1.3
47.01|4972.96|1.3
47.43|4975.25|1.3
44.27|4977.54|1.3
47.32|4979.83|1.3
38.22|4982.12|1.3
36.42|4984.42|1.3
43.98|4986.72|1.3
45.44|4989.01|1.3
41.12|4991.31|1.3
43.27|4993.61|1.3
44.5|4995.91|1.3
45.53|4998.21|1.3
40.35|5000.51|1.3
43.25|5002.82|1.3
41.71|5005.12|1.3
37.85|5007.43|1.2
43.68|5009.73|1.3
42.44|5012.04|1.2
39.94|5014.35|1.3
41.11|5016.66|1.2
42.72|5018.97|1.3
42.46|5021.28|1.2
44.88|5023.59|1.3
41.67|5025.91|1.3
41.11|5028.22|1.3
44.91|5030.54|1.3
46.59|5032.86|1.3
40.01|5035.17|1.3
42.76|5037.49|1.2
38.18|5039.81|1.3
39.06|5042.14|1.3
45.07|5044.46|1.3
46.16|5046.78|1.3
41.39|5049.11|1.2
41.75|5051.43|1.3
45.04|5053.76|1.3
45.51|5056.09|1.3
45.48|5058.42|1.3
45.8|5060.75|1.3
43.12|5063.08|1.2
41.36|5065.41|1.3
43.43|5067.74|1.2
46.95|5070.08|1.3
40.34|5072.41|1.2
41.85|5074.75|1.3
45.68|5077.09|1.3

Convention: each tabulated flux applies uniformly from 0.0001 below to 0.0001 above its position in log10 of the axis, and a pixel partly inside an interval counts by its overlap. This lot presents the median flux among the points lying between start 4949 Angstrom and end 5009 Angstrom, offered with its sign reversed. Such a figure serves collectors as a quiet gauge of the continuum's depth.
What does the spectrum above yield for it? -44.1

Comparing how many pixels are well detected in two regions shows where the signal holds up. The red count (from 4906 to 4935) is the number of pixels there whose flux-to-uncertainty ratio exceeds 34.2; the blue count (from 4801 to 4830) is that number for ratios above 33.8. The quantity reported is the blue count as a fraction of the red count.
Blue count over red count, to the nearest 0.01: 0.75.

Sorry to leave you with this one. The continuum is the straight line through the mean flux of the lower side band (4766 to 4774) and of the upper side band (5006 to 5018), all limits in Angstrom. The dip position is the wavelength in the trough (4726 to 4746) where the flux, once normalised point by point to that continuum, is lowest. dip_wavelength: 4729.49 Angstrom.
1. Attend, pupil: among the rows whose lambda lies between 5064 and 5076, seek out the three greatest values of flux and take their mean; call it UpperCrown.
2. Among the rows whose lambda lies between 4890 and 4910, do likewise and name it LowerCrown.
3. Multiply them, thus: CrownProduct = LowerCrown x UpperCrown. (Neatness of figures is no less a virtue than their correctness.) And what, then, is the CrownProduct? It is 2113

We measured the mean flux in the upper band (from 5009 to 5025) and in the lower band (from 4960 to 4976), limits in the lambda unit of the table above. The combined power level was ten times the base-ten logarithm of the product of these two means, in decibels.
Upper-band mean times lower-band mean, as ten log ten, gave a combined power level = 32.9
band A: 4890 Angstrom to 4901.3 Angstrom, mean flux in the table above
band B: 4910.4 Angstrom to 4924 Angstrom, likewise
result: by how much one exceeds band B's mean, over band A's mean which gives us -0.914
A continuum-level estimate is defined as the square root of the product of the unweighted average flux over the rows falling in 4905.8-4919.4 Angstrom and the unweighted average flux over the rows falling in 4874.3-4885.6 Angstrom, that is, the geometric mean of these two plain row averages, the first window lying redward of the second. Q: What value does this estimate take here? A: 43.8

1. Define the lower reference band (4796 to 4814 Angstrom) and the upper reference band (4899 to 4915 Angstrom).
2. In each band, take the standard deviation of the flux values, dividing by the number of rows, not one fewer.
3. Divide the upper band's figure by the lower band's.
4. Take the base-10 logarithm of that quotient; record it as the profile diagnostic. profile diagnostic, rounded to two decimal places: 0.19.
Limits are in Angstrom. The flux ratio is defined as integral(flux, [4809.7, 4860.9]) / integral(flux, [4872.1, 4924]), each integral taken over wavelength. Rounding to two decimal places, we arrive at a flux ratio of 1.02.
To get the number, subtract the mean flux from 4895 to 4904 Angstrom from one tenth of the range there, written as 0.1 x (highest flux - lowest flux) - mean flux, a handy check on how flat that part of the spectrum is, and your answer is -46.9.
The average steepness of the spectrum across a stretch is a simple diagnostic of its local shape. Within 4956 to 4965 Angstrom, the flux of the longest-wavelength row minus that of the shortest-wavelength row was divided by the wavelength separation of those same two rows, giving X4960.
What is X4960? 1.6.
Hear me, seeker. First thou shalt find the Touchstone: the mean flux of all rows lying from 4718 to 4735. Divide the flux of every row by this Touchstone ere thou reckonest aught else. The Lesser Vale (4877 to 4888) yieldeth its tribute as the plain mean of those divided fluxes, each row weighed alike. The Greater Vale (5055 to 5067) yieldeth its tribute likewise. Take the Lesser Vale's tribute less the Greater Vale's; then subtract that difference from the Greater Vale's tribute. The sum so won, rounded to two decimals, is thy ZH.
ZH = 1.02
